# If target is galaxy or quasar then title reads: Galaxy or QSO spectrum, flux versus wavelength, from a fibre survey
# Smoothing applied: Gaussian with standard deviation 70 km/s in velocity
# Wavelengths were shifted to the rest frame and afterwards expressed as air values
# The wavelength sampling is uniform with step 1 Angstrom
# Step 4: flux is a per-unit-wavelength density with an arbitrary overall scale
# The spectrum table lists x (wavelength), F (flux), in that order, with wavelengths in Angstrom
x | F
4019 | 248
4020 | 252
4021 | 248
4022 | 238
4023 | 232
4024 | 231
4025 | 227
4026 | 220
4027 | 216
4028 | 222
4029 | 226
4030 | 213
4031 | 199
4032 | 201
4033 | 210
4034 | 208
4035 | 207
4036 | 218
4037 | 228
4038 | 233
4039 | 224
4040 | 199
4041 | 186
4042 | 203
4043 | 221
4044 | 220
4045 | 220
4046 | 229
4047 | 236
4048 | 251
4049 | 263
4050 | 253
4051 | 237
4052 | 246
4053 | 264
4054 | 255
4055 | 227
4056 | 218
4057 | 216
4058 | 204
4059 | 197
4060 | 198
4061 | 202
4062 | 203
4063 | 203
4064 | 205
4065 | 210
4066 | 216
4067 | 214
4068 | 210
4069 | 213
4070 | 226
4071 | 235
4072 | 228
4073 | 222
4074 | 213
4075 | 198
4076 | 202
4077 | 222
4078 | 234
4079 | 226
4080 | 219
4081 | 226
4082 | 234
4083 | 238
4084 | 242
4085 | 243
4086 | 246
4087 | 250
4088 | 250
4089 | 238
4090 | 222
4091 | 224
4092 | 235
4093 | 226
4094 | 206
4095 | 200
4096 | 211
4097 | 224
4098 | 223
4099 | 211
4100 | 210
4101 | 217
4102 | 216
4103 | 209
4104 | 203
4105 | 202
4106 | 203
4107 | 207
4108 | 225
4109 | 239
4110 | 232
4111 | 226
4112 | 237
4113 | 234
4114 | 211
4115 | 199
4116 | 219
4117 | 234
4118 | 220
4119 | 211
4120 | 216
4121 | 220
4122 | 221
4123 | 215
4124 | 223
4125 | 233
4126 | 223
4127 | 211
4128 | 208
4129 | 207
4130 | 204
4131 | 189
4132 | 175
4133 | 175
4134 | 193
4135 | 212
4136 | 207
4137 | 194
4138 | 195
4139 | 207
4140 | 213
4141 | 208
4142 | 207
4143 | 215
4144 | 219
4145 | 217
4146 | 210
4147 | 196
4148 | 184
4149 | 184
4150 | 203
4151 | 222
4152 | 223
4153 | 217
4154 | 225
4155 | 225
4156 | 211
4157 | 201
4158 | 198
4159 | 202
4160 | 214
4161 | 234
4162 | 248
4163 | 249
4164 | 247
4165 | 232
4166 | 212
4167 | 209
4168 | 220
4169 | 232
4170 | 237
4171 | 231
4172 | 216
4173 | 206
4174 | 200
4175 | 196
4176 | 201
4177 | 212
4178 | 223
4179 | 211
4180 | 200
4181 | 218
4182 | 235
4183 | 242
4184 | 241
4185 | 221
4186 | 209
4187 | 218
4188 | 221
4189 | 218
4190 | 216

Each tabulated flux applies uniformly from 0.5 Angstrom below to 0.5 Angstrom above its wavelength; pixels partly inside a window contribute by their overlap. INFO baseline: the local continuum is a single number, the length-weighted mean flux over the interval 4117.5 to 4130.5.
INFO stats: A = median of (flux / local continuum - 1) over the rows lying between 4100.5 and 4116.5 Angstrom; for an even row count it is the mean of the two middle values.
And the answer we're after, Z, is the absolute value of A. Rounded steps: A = 0.00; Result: 0.00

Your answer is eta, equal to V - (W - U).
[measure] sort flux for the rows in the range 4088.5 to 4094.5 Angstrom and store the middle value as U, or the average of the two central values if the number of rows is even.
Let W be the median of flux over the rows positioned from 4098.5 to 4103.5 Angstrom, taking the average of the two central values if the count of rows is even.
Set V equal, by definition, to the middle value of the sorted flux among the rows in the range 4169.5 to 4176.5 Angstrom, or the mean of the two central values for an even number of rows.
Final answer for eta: 220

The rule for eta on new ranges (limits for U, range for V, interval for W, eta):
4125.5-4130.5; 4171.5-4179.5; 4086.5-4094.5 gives 186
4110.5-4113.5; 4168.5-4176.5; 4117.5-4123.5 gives 227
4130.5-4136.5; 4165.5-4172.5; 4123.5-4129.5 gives 194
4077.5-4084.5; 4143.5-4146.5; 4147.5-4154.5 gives 234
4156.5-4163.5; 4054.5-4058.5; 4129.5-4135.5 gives 240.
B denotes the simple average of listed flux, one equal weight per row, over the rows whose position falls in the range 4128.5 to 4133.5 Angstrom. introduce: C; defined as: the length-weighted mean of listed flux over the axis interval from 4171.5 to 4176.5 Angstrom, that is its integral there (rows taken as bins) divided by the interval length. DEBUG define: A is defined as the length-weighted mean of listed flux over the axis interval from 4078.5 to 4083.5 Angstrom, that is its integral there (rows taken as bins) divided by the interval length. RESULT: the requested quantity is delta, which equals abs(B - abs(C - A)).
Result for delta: 165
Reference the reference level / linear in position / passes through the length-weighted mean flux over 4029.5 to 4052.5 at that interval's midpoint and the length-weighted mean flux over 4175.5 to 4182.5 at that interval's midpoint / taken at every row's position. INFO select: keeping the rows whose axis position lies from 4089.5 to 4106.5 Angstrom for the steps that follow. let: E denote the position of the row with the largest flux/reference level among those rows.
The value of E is 4092 Angstrom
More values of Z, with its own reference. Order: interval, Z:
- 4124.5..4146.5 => 0.04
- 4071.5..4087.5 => 0.05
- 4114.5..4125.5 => 0.02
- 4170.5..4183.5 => 0.02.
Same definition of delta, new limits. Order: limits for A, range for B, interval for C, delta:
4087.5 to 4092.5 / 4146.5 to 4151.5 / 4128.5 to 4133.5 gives 154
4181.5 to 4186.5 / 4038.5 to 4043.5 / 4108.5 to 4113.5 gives 203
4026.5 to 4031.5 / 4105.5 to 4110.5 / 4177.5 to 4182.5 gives 219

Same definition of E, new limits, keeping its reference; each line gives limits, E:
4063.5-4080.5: 4071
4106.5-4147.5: 4109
